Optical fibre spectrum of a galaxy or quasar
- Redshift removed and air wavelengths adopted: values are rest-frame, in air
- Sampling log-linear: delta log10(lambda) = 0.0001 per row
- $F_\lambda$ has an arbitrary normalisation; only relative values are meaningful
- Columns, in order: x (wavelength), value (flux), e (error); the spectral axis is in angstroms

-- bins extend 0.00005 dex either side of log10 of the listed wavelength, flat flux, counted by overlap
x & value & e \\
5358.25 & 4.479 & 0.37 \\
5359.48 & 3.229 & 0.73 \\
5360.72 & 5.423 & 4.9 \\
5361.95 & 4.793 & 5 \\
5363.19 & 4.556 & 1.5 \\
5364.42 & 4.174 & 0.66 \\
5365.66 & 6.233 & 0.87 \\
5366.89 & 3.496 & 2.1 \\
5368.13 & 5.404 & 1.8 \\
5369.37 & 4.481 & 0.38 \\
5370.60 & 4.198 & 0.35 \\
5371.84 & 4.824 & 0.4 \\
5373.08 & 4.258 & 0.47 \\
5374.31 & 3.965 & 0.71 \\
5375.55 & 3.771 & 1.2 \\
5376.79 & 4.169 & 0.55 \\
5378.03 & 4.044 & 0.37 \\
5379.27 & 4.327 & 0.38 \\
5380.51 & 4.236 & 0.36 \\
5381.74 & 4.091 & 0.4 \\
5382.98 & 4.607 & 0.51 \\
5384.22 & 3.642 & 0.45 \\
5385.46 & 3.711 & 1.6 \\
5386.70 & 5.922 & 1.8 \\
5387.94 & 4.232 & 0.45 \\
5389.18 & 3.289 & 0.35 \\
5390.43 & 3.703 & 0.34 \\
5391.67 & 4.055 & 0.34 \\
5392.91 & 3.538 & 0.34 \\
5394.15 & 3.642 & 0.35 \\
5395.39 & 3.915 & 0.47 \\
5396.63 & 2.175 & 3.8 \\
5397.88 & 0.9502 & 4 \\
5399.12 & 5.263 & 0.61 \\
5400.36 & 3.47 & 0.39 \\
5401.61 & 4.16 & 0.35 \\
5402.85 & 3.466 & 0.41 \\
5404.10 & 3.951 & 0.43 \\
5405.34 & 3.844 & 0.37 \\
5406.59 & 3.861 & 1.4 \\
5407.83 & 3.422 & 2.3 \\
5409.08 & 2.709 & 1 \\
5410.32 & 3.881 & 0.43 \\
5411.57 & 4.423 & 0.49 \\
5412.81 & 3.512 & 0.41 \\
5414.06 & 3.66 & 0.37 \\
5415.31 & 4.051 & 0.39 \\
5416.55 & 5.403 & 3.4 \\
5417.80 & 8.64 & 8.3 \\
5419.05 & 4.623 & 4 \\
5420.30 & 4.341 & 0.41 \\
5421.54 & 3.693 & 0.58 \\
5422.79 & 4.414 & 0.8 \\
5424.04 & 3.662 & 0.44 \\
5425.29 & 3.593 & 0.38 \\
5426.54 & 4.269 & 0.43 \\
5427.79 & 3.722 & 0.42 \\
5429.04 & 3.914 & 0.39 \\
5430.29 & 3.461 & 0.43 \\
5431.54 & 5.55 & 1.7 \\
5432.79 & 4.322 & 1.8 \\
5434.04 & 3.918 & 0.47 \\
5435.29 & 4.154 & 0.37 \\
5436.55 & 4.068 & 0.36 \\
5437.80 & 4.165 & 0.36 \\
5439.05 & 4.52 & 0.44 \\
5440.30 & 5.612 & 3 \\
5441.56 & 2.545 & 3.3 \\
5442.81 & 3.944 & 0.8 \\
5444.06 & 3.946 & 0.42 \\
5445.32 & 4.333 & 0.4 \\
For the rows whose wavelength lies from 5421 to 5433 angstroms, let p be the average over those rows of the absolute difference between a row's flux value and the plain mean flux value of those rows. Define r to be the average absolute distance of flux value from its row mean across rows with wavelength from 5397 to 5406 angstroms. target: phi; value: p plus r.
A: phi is 1.28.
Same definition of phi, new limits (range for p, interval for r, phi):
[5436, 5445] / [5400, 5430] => 1.17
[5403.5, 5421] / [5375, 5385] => 1.06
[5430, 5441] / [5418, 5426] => 0.94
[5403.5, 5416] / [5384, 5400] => 1.08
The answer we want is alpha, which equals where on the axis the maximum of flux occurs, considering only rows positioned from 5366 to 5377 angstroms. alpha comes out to 5368.13 angstroms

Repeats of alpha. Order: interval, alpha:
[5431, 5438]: 5431.54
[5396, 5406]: 5399.12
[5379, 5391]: 5386.70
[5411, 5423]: 5417.80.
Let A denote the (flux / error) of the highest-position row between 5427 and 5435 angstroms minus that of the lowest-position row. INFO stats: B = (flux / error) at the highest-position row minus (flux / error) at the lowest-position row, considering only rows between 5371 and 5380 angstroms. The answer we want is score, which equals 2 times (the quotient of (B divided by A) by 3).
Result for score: 0.9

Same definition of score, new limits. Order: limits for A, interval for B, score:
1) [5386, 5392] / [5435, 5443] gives -0.5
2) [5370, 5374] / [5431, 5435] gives -1.2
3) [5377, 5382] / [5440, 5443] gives -2.9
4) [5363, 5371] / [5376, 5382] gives 0.2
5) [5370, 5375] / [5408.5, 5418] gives 0.2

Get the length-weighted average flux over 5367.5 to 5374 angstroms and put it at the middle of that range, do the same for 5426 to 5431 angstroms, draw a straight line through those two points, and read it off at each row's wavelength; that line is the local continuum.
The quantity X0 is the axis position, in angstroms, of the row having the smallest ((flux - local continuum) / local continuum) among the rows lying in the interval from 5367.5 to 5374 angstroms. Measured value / 5370.60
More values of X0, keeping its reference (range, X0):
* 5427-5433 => 5430.29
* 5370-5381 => 5375.55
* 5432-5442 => 5441.56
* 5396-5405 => 5397.88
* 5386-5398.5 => 5397.88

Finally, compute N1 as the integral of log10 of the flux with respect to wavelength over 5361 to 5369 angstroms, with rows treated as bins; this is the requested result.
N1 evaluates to 5.4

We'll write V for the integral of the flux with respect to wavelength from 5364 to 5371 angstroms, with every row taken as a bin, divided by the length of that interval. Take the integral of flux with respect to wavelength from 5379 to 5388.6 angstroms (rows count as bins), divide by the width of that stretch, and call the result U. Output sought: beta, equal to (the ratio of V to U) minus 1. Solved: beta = 0.080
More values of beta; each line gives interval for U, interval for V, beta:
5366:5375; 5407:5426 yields -0.037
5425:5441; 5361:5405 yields -0.040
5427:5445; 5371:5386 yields 0.001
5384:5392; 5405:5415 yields -0.105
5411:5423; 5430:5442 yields -0.088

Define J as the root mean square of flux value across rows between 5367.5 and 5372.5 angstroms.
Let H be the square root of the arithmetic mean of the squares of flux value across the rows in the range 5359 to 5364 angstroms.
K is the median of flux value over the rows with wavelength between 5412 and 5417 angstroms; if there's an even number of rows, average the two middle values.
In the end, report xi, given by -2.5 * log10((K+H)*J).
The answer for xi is -4.01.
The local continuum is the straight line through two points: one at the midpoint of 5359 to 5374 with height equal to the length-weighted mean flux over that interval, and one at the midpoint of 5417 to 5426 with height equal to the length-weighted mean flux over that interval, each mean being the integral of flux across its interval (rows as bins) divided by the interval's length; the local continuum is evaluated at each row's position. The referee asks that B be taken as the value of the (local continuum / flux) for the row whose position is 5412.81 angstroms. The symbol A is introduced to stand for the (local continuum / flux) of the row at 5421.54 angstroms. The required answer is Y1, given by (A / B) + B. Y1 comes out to 2.29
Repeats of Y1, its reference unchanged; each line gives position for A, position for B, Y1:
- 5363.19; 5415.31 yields 2.03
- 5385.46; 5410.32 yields 2.24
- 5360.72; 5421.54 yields 1.94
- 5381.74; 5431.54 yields 2.18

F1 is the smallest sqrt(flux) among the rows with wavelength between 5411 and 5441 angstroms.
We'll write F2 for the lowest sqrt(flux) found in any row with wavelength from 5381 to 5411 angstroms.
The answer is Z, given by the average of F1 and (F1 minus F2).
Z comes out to 1.37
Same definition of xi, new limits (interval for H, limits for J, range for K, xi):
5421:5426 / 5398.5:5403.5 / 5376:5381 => -3.81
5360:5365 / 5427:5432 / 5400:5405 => -3.89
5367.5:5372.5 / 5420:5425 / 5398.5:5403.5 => -3.85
